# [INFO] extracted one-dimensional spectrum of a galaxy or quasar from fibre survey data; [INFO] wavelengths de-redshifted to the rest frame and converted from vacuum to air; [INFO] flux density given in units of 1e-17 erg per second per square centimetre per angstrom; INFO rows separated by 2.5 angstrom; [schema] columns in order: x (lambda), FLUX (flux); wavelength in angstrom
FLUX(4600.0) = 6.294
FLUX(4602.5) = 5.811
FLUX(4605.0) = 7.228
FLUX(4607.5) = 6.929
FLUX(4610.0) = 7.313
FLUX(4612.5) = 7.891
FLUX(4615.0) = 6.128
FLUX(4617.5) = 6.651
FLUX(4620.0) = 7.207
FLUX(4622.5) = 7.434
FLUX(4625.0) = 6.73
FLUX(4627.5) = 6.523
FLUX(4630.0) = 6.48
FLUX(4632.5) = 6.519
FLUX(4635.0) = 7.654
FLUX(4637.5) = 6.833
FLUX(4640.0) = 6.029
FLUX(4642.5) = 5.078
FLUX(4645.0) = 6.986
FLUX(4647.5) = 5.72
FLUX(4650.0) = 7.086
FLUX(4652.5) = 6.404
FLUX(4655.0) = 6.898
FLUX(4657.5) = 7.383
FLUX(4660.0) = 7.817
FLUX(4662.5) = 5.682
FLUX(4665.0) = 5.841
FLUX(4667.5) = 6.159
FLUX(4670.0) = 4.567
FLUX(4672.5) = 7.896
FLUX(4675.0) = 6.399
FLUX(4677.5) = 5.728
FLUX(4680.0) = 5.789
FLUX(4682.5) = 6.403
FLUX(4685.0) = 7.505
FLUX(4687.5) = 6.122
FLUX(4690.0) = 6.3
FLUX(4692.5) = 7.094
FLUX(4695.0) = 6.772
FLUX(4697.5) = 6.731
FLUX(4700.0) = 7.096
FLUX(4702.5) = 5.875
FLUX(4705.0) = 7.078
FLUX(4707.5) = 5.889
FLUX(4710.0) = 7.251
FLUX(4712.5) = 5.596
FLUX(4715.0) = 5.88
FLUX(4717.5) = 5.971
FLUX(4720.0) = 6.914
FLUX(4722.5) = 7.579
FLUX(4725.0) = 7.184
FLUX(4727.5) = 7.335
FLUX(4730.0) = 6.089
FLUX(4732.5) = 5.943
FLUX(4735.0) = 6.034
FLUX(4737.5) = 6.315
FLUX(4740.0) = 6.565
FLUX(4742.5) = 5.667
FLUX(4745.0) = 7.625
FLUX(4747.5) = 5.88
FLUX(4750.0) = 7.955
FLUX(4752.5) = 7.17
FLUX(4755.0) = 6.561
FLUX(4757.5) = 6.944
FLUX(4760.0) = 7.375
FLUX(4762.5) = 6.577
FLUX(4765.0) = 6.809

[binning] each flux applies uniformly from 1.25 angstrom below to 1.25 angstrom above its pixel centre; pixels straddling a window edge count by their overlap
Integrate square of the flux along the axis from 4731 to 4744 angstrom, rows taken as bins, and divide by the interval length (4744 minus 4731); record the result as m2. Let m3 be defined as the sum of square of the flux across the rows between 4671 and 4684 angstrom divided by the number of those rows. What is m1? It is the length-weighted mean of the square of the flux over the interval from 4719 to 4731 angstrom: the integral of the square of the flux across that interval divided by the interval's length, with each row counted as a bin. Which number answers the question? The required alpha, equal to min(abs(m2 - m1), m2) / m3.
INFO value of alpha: 0.29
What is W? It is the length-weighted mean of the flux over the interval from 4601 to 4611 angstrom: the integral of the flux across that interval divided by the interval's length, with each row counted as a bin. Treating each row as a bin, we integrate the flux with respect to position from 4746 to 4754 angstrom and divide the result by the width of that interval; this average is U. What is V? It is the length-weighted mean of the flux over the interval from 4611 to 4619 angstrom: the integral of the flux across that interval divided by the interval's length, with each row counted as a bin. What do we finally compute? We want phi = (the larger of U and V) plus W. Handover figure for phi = 13.8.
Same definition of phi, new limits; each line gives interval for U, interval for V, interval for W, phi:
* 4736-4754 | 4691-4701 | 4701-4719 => 13.1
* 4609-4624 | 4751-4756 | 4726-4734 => 13.6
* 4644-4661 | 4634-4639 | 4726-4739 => 13.5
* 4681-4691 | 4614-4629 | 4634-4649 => 13.2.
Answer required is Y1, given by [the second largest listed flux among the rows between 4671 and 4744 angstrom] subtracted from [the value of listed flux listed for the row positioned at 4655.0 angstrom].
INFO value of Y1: -0.7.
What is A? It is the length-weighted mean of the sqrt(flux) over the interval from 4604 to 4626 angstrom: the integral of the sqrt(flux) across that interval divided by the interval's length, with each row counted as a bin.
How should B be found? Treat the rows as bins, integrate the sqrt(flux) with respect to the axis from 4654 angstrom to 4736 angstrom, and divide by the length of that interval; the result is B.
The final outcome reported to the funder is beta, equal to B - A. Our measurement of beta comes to -0.11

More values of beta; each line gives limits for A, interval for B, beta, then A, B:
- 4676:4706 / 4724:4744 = -0.03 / 2.55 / 2.53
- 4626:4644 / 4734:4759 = 0.04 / 2.54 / 2.58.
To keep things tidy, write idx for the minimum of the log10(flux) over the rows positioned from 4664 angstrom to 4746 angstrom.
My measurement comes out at 0.66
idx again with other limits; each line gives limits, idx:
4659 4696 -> 0.66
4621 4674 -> 0.66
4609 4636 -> 0.79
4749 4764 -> 0.82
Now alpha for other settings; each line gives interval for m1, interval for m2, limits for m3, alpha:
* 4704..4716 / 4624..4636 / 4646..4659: 0.12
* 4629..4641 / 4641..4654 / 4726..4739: 0.14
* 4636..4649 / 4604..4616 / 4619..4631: 0.26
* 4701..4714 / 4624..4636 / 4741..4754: 0.11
